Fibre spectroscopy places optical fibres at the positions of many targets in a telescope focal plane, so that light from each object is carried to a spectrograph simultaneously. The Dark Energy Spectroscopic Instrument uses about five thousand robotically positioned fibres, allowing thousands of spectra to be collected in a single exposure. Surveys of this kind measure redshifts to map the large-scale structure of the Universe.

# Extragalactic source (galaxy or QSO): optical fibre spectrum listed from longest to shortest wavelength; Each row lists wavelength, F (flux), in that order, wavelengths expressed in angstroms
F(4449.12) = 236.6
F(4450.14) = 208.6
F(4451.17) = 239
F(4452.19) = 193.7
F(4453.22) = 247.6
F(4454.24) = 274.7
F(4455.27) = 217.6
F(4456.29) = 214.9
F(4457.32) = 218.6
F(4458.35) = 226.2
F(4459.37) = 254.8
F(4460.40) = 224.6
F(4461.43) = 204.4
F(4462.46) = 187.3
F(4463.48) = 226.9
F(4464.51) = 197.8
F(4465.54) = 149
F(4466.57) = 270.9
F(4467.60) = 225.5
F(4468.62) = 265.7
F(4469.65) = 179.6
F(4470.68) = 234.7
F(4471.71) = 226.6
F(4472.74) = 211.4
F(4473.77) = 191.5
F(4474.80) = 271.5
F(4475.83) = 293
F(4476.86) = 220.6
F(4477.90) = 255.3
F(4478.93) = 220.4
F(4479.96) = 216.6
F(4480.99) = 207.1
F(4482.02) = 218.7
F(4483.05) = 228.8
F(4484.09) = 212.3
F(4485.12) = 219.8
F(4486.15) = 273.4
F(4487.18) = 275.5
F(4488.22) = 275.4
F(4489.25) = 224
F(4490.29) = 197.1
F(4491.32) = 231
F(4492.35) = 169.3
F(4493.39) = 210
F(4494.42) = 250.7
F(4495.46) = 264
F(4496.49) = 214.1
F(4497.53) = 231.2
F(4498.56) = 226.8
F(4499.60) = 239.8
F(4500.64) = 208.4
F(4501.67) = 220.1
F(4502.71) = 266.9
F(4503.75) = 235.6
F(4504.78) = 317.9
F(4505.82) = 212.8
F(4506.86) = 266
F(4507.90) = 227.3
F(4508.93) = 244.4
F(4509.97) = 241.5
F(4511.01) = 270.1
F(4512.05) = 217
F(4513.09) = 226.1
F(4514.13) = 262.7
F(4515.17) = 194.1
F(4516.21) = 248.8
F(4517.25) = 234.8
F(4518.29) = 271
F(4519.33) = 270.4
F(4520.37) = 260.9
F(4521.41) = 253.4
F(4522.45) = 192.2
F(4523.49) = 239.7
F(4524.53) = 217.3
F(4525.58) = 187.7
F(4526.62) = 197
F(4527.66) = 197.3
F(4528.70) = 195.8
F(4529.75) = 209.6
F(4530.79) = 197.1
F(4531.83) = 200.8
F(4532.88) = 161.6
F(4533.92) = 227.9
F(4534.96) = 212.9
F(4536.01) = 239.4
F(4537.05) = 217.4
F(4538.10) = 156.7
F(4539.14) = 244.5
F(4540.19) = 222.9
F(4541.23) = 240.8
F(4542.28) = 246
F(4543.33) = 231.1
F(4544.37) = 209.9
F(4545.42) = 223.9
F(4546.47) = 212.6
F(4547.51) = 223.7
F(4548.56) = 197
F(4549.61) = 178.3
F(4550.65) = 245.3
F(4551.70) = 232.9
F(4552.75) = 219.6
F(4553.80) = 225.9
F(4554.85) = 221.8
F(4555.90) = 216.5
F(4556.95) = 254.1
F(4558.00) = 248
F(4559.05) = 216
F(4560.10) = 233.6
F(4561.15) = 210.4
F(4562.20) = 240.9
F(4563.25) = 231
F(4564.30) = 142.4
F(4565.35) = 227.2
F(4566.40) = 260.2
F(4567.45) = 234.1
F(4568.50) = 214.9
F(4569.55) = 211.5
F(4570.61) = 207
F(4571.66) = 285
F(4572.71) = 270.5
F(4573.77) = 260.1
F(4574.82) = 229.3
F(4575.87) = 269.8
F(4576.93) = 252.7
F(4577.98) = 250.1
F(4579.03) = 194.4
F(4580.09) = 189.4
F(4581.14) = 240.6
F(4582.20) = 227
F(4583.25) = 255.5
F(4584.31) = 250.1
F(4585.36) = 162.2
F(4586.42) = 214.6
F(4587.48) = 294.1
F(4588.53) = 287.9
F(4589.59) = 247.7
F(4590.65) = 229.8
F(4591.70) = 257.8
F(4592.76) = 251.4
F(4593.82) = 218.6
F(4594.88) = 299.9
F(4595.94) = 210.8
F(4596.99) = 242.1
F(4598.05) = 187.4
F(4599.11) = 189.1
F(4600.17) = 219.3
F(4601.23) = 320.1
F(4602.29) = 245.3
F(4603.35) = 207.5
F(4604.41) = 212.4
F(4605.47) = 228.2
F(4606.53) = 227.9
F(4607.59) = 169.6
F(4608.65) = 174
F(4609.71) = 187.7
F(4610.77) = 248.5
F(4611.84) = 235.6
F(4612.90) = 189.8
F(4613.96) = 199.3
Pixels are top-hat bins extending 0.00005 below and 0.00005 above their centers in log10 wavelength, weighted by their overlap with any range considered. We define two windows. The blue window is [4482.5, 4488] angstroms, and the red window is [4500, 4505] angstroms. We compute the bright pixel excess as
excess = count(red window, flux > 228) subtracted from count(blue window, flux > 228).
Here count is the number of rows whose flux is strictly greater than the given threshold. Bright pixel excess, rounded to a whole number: 0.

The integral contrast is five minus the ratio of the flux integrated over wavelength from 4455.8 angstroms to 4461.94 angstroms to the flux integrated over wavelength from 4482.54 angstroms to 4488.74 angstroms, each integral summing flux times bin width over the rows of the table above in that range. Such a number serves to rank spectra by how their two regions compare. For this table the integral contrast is 4.10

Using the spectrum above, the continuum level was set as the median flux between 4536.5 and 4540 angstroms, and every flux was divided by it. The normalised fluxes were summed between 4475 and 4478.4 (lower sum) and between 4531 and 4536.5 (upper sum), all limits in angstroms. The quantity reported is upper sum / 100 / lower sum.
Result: 0.014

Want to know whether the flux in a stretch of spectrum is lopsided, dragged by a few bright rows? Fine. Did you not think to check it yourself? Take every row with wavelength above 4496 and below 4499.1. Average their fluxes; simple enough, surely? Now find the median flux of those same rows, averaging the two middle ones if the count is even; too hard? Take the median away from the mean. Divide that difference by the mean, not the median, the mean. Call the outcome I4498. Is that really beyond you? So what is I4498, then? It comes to -0.012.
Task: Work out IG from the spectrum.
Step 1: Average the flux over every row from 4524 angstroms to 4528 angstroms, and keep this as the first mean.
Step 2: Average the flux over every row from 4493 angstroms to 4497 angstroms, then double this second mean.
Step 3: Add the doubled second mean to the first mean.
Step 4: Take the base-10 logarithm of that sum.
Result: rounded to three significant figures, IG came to 2.83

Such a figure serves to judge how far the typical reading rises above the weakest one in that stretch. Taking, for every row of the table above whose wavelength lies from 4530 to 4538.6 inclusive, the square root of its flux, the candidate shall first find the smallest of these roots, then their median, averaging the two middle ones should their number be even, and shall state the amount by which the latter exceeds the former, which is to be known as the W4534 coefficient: 1.9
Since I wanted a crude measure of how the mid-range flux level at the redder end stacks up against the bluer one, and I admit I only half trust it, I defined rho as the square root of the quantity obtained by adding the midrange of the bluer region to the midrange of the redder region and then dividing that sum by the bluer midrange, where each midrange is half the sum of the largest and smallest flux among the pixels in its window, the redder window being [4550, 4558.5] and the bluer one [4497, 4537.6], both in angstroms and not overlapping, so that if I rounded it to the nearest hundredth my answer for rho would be 1.41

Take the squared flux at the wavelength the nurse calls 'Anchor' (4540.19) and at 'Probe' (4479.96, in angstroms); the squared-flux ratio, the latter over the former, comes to 0.94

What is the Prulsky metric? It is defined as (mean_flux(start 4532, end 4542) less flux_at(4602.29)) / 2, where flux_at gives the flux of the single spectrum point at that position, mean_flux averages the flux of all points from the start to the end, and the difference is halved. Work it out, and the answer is -16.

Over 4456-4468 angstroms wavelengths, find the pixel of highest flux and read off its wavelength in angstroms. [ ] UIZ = 4466.57 angstroms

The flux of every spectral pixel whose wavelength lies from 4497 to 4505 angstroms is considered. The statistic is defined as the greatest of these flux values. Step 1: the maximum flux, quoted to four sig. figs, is 317.9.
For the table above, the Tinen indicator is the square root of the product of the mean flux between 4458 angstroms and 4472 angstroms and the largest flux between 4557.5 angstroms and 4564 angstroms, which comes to 233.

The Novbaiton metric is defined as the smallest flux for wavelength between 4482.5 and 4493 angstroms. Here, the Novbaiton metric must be 169.3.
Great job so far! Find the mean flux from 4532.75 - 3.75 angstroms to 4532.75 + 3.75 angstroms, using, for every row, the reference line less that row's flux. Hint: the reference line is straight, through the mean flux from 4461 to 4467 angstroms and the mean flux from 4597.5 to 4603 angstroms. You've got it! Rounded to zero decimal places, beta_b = 12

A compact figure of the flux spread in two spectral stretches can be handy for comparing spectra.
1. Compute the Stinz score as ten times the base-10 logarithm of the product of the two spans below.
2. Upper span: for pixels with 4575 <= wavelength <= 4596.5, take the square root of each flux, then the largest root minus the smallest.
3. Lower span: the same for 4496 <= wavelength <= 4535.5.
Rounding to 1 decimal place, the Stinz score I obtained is 13.7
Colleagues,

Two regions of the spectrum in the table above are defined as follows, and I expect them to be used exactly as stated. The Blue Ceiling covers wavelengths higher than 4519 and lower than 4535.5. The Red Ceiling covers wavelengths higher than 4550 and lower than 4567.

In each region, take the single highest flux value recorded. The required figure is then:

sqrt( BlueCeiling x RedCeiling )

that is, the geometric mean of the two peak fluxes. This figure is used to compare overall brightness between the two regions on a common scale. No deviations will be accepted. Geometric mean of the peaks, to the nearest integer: 265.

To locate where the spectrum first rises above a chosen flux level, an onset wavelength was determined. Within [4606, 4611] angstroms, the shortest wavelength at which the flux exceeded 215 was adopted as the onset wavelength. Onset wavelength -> 4606.53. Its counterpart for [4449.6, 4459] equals 4451.17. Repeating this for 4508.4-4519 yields 4508.93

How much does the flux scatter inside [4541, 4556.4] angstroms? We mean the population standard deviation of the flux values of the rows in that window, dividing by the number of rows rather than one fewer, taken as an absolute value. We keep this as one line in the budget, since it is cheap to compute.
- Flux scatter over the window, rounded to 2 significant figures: 17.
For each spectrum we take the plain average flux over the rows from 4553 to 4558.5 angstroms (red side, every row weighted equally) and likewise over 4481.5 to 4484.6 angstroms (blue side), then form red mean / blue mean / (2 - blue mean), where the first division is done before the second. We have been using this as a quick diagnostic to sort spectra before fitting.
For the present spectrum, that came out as -0.0049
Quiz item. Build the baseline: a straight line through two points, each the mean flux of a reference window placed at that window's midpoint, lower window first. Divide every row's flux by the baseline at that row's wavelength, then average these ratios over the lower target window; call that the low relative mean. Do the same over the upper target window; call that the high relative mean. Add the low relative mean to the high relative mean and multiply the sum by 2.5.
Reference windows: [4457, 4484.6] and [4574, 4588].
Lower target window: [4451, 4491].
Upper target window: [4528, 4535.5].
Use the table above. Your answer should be 4.74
